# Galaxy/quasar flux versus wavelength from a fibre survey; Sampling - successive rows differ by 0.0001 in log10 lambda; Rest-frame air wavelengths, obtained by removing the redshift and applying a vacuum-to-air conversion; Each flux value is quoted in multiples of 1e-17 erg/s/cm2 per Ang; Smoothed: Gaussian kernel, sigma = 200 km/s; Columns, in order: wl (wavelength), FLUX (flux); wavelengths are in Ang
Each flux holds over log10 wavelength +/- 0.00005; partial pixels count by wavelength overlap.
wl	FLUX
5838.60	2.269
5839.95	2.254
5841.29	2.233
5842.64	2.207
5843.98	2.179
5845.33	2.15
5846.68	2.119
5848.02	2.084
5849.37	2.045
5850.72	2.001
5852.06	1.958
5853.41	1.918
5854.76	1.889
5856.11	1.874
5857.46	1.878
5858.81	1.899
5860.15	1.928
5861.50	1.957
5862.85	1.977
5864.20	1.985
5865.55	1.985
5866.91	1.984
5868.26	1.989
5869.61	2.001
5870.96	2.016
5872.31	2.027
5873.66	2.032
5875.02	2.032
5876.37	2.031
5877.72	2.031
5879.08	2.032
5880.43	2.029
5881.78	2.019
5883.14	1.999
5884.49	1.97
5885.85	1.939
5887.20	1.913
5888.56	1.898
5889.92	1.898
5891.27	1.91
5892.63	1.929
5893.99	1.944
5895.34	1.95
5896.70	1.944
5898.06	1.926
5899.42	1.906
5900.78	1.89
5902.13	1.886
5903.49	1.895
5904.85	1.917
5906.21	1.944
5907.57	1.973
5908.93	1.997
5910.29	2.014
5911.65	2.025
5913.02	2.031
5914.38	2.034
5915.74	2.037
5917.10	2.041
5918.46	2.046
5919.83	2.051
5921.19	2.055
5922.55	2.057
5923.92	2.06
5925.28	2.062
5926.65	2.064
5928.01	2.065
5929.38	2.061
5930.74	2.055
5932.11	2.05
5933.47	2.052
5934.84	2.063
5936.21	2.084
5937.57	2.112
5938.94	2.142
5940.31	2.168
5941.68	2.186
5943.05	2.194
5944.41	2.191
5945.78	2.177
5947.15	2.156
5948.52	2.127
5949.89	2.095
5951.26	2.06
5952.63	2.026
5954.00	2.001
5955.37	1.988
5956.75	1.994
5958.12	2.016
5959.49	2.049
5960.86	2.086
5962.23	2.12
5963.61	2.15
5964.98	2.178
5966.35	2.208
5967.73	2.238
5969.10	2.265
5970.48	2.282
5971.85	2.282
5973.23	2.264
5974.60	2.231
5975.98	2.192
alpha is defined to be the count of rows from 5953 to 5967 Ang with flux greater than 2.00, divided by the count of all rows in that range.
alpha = 0.80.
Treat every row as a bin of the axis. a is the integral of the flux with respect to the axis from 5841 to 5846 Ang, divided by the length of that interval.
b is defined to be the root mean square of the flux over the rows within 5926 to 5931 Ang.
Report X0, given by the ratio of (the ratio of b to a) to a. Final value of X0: 0.43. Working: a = 2.19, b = 2.06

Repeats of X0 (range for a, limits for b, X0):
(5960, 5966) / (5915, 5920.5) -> 0.45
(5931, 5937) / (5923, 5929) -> 0.48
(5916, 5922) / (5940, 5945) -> 0.52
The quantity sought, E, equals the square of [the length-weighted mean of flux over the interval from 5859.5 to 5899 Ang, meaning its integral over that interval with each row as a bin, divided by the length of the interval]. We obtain 3.90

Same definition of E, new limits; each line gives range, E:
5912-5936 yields 4.21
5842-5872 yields 4.00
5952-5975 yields 4.58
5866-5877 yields 4.05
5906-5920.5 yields 4.08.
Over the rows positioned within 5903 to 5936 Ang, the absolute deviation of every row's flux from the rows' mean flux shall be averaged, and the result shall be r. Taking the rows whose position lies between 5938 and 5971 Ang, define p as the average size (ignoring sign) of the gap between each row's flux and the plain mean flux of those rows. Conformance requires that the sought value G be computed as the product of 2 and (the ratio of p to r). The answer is 4.0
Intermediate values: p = 0.071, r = 0.035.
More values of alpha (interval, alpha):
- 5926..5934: 1.00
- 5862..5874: 0.44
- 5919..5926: 1.00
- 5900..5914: 0.30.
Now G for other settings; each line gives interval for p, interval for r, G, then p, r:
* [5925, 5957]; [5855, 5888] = 2.6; 0.054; 0.041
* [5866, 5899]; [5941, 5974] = 1.1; 0.044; 0.080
